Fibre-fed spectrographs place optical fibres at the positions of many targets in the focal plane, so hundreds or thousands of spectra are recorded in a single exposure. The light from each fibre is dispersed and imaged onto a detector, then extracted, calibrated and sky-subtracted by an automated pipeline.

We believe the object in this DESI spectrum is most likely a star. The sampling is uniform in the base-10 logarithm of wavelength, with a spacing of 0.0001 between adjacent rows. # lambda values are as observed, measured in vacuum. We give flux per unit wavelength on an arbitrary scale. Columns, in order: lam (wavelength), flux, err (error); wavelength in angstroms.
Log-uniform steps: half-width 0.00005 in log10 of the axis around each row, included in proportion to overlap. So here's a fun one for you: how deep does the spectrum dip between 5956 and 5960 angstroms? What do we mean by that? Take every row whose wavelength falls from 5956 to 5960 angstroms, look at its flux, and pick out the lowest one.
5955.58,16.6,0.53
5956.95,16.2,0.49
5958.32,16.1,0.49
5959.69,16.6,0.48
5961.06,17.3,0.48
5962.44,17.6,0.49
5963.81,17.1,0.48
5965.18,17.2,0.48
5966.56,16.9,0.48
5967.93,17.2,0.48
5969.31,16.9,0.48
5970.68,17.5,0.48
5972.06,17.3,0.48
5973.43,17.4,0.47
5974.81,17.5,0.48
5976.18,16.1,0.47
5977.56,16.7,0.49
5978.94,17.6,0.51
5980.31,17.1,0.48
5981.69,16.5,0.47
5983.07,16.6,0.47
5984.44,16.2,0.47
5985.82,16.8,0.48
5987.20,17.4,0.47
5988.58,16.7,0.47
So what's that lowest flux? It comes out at 16.1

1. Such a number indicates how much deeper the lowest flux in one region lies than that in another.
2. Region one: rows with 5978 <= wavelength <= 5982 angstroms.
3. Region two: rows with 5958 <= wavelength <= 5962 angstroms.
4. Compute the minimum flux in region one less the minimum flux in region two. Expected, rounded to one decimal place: 0.4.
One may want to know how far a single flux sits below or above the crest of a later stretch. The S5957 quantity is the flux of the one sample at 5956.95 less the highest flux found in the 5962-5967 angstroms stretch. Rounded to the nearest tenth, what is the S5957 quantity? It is -1.4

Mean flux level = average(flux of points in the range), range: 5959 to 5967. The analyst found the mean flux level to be 17.12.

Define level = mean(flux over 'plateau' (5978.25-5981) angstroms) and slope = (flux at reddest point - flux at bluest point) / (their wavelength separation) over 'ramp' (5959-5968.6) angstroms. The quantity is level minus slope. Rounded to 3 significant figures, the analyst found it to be 17.3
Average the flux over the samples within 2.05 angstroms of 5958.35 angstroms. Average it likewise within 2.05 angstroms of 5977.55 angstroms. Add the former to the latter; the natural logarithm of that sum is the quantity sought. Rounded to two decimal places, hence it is 3.50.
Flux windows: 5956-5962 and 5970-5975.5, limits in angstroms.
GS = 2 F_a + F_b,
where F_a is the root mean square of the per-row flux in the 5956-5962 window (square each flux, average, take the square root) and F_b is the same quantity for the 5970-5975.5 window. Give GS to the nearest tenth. 50.5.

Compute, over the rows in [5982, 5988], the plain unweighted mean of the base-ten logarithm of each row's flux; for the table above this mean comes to 1.22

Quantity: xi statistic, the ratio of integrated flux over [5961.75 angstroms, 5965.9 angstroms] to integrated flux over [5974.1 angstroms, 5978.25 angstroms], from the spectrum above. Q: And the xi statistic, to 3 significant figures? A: 1.03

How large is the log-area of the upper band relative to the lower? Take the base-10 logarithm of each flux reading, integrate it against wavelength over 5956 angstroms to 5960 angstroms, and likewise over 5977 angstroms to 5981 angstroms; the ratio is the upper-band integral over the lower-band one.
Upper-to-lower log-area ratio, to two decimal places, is 1.02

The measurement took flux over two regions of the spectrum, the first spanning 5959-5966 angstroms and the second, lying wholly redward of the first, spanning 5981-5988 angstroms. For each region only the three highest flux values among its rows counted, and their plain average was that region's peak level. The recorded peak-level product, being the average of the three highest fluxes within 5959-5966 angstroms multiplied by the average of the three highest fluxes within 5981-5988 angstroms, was 294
